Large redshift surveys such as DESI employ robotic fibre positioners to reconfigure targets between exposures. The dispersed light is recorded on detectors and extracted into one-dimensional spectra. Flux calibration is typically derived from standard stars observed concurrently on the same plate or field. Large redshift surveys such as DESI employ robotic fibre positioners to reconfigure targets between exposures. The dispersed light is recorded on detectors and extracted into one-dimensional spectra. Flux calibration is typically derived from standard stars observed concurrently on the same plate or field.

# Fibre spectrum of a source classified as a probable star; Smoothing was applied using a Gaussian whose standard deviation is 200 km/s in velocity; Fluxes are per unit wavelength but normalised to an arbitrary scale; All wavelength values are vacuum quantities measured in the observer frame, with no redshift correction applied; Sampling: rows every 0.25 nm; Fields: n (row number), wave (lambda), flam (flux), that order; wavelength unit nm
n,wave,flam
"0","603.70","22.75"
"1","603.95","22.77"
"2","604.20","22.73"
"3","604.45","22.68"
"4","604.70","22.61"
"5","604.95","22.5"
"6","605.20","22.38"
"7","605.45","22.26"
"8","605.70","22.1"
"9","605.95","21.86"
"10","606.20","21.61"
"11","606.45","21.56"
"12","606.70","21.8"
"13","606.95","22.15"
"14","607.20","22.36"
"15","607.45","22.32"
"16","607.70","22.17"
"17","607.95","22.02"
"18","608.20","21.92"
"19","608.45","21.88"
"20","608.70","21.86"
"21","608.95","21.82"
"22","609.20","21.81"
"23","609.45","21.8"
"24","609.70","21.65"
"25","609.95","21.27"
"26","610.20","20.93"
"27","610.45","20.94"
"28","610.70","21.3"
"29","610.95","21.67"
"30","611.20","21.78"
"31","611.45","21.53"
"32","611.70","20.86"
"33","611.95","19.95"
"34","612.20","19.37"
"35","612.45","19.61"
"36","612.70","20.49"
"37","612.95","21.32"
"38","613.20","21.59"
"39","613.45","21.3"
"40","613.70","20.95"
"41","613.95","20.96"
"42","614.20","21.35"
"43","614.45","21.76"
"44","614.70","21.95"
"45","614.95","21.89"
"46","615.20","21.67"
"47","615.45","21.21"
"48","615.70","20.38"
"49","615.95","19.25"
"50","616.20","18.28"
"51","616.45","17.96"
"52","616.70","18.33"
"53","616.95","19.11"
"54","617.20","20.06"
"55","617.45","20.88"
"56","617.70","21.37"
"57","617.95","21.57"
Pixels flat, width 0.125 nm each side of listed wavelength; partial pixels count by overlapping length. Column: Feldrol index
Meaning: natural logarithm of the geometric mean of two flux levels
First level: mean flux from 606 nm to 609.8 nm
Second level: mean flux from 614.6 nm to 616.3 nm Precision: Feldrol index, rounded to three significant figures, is 3.06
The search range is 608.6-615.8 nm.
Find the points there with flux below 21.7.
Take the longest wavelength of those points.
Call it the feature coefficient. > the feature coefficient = 615.70 nm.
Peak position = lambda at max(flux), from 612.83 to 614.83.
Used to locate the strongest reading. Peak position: 614.70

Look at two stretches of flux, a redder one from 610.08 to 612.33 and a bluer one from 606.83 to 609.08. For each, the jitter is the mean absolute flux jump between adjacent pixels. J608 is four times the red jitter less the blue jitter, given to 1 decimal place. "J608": 1.5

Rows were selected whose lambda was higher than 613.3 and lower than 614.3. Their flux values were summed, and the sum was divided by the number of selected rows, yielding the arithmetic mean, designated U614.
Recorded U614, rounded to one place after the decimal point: 21.1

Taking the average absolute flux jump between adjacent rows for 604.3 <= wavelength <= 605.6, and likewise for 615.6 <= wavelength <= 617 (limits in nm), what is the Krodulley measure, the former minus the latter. -0.61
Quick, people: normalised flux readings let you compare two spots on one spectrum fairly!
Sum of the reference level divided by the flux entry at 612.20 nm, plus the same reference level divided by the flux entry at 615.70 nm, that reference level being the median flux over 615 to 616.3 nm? 2.05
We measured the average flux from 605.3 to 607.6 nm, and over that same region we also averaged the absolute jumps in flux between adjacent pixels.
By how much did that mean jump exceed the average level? -21.8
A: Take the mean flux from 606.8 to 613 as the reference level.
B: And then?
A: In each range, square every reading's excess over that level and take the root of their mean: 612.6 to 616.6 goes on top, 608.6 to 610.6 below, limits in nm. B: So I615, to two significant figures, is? 3.4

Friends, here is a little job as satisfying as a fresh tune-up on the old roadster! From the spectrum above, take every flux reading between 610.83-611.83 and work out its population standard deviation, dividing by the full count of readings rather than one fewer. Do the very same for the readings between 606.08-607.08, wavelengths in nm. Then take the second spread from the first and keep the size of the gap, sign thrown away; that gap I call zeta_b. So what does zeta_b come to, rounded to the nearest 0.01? 0.13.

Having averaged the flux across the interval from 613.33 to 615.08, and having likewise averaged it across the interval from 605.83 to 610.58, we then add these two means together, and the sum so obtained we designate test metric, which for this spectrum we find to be 43.2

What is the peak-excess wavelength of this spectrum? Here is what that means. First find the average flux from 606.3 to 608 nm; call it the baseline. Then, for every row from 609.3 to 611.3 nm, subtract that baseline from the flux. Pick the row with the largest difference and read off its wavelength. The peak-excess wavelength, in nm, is 609.45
